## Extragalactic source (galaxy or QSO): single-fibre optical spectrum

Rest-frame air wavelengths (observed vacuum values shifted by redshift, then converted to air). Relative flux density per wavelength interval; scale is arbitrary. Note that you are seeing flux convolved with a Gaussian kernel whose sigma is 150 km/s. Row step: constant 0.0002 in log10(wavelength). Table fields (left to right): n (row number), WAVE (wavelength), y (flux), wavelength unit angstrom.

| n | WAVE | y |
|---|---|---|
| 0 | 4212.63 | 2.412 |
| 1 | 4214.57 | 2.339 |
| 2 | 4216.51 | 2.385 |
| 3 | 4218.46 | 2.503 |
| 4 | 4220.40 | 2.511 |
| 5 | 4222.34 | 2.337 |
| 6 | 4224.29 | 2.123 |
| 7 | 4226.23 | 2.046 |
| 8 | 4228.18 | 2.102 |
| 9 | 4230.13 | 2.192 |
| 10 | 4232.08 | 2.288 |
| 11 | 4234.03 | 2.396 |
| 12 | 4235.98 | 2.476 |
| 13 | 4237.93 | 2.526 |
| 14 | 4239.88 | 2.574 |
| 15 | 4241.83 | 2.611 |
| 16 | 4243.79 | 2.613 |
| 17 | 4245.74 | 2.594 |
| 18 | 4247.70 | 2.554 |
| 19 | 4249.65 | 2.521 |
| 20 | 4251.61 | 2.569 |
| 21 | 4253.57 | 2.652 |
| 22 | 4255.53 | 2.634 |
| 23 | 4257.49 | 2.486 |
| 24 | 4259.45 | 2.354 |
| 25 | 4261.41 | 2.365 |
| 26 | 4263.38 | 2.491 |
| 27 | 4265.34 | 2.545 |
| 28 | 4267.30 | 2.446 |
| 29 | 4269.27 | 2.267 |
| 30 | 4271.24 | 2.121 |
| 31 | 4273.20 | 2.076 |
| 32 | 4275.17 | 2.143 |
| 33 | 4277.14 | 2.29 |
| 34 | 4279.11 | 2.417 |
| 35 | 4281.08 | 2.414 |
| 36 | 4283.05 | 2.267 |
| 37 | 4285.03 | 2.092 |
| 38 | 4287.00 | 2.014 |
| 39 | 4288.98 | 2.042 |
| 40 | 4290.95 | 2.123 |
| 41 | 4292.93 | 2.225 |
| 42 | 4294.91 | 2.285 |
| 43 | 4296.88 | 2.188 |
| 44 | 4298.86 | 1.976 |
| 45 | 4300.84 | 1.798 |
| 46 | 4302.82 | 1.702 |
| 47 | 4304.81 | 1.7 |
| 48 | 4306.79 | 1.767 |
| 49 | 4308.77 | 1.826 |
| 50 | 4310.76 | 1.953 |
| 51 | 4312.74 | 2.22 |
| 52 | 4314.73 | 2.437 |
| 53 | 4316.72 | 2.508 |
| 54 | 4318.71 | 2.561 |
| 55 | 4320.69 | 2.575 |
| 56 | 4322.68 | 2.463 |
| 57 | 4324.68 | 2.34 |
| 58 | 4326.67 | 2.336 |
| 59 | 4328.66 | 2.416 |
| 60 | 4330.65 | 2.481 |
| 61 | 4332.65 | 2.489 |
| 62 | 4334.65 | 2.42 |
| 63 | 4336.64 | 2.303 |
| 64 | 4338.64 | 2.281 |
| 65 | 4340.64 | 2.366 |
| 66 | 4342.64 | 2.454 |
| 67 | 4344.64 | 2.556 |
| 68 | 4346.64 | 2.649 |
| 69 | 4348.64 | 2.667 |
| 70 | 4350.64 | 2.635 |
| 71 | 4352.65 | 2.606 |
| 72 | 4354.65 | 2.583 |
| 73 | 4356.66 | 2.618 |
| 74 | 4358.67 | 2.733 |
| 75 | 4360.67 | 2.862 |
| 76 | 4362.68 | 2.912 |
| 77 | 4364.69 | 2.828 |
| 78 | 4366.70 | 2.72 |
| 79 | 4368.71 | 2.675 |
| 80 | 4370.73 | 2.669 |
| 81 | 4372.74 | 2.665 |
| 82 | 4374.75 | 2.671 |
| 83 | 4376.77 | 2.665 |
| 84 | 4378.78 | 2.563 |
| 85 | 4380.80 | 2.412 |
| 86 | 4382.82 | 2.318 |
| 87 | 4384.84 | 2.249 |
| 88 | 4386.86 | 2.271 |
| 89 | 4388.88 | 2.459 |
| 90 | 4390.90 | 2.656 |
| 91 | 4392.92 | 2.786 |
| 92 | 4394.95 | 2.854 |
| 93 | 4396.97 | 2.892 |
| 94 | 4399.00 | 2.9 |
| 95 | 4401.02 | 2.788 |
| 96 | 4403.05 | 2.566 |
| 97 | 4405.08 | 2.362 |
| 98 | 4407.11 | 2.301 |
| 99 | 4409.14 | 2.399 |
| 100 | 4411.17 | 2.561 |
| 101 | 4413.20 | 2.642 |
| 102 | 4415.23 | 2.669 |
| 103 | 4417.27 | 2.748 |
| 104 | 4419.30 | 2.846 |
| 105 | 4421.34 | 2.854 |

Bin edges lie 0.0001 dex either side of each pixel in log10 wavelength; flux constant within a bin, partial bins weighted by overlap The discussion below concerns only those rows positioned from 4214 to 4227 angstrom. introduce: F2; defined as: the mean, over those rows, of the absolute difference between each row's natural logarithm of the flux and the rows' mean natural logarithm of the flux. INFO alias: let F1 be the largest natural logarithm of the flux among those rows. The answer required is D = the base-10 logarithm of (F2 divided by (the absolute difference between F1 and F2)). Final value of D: -1.2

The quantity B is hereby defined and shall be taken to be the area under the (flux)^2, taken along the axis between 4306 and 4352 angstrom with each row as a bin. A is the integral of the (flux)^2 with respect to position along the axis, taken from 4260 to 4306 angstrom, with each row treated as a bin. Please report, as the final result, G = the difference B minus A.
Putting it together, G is 44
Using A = 220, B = 264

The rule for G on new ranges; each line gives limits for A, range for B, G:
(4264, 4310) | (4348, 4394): 107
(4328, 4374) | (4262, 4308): -96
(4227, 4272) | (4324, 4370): 33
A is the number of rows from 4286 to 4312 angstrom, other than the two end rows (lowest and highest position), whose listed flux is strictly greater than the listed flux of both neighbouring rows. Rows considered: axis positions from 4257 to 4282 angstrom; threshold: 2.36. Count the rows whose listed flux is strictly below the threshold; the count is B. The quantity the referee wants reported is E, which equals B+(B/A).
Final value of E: 12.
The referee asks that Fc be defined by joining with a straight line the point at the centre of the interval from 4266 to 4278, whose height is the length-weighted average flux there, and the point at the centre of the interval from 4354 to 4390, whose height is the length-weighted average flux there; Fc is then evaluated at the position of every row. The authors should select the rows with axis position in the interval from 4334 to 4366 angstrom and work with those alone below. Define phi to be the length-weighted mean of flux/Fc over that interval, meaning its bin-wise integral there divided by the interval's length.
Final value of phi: 1.03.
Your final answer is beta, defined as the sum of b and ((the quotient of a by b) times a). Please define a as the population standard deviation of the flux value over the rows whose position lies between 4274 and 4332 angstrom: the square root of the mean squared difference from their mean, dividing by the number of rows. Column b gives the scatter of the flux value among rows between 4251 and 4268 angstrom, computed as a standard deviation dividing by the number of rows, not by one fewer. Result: 0.77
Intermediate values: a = 0.26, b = 0.100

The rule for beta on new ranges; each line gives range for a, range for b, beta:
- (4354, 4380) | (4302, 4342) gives 0.32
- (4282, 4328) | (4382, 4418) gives 0.55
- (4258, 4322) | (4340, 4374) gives 0.62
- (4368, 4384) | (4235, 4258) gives 0.37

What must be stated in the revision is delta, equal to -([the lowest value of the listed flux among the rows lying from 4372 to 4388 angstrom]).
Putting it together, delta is -2.25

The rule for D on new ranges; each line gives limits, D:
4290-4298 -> -1.6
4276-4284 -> -1.5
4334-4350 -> -1.3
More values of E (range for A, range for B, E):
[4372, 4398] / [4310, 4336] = 8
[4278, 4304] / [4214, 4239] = 14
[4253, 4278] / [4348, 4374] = 0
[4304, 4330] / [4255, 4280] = 12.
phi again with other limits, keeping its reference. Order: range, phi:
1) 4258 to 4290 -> 1.02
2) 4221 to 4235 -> 1.07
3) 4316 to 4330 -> 1.02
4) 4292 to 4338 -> 0.93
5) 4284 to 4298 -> 0.93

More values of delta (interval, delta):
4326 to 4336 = -2.34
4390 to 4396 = -2.66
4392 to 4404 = -2.57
